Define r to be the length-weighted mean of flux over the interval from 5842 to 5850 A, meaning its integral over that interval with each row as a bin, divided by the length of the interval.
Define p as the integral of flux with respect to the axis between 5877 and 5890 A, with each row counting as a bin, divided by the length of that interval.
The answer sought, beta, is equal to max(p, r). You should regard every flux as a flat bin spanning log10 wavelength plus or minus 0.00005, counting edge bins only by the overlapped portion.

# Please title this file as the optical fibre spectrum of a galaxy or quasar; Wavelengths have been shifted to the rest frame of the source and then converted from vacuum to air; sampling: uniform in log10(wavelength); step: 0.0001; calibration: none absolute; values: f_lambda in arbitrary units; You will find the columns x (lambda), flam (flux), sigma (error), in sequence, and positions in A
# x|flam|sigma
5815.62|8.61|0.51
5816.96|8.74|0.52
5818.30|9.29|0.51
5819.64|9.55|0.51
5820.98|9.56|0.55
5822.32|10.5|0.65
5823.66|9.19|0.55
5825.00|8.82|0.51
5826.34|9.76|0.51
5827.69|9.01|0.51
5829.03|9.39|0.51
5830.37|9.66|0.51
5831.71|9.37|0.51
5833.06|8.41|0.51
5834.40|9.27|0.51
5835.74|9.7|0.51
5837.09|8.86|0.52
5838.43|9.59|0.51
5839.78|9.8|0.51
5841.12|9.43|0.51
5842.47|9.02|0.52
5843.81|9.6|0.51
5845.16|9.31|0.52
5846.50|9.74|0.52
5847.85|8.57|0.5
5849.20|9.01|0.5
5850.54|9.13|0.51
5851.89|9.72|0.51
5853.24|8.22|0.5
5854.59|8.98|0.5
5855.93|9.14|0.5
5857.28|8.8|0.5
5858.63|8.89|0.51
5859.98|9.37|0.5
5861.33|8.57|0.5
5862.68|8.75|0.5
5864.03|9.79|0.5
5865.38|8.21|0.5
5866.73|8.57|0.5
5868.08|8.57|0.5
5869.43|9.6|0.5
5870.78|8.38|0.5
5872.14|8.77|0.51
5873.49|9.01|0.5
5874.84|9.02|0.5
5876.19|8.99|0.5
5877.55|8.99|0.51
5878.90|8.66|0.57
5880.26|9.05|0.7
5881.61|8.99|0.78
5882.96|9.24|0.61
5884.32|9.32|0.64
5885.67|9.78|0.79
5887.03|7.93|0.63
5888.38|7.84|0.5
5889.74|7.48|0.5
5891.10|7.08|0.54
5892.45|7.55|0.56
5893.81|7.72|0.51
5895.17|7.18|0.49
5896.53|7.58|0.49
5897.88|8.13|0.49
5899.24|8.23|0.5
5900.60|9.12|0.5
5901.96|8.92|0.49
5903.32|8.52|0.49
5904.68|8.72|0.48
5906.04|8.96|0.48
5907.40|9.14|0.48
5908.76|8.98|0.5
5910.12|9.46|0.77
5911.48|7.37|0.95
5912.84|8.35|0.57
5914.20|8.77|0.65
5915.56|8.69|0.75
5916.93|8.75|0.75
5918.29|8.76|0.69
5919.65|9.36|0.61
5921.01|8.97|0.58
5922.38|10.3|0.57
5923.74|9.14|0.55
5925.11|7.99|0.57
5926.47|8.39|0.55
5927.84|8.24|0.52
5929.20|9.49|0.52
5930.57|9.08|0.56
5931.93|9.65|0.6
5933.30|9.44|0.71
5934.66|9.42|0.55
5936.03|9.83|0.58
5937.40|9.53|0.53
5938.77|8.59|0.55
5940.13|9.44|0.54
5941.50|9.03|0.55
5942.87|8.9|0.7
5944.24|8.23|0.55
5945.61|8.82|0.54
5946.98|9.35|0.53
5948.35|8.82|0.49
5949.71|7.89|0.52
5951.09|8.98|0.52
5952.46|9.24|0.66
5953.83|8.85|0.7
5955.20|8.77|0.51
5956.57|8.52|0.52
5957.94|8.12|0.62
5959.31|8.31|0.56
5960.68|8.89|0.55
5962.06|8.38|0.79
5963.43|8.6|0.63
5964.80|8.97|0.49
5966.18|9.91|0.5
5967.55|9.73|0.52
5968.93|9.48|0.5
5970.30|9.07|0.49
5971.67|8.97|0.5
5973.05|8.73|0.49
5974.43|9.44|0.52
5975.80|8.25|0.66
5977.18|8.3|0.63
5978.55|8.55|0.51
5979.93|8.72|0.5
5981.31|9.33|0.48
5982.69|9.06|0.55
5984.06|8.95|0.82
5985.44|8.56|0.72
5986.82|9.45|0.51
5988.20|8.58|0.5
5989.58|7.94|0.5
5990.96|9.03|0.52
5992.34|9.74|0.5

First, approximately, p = 8.77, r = 9.22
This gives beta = 9.22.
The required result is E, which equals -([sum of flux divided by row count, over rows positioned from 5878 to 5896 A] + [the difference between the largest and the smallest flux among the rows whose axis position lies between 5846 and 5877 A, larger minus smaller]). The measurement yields -9.9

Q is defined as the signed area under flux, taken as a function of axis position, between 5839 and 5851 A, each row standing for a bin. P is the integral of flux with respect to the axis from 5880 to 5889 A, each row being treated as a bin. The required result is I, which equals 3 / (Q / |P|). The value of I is 2.2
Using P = 80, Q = 112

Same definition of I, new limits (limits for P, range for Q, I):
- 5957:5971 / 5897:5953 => 0.8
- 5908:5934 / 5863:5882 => 4.1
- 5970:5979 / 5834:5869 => 0.7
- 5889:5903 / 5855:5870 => 2.5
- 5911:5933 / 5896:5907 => 6.2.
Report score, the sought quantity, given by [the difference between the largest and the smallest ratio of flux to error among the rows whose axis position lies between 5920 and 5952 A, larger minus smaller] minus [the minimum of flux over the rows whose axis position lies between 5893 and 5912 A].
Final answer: -1.6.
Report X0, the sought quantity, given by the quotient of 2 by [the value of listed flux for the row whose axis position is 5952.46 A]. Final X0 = 0.216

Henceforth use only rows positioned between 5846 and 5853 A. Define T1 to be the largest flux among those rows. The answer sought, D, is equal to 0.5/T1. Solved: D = 0.0513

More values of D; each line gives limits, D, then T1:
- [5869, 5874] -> 0.0521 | 9.6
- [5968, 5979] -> 0.0527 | 9.48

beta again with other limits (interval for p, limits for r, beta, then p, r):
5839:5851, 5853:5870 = 9.30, 9.30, 8.90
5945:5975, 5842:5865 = 9.09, 8.90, 9.09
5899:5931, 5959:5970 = 9.06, 8.83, 9.06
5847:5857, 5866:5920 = 8.97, 8.97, 8.58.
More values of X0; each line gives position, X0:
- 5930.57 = 0.220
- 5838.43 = 0.209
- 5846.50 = 0.205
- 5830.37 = 0.207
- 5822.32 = 0.190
